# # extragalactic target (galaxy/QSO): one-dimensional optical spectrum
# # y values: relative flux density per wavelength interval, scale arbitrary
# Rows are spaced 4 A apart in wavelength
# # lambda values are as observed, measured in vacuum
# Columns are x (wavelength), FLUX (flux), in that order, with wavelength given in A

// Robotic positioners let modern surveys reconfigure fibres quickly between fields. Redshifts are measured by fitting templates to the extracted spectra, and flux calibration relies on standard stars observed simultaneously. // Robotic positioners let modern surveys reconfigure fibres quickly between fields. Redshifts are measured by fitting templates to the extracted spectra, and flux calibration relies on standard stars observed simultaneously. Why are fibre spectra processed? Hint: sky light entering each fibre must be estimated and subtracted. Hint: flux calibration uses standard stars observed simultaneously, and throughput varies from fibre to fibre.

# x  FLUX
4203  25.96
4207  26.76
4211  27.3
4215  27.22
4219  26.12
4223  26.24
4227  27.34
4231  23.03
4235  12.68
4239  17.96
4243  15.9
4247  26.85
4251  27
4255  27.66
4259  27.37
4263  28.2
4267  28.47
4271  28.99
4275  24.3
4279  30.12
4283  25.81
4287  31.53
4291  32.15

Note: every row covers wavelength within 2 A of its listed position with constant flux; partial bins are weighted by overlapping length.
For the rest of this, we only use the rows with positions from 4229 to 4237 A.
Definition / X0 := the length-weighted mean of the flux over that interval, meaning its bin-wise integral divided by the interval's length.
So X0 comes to 18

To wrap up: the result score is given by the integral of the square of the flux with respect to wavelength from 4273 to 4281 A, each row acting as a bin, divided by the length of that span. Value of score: 749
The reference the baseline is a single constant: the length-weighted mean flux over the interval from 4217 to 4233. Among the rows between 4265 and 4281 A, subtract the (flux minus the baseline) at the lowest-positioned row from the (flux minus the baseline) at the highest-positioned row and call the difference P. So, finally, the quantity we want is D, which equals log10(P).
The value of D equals 0.22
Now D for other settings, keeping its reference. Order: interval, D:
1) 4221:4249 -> -0.21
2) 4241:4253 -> 1.05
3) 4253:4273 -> 0.12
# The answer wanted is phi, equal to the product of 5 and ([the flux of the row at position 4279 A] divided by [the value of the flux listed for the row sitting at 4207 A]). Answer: 5.6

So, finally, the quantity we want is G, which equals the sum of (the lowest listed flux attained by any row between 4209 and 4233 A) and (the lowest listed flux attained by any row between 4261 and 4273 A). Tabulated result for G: 51.2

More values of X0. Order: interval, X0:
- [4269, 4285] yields 27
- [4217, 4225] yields 26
